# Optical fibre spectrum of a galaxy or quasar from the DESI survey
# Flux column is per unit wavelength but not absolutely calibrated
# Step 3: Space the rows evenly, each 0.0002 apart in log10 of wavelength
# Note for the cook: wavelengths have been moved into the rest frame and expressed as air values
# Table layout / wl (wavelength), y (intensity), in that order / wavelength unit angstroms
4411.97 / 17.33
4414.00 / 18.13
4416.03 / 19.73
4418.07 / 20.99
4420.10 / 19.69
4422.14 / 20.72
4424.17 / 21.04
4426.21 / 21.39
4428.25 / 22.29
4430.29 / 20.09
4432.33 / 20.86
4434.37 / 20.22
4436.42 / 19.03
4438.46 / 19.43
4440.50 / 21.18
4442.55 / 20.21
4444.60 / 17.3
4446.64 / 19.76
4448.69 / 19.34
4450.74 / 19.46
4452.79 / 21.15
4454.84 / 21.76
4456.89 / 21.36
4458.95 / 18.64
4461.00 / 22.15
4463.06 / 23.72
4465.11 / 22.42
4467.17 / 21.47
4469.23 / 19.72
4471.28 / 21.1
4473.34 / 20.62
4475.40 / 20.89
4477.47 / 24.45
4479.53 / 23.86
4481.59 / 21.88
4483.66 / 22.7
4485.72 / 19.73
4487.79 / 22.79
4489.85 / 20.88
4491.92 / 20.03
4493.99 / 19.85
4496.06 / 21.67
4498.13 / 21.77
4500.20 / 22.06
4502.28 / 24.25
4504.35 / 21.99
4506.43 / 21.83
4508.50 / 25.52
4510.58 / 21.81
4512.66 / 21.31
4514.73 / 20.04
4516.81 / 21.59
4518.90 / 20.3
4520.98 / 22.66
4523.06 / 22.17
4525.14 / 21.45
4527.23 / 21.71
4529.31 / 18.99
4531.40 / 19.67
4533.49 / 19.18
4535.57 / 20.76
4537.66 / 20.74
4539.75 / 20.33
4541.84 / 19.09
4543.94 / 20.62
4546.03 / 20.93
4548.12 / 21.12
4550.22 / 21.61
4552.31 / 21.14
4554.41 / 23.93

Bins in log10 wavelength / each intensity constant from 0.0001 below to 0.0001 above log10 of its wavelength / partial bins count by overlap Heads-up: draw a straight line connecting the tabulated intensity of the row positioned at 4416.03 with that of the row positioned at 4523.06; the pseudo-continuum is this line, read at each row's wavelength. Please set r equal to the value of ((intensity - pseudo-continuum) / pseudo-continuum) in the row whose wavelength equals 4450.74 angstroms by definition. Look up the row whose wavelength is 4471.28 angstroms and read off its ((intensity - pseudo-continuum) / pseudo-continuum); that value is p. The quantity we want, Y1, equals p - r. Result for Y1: 0.06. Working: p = 0.005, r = -0.05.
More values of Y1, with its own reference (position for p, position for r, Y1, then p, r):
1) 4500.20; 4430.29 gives 0.02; 0.019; 0.00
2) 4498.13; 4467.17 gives -0.02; 0.008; 0.03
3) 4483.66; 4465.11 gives -0.01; 0.067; 0.08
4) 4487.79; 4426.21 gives 0.00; 0.067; 0.07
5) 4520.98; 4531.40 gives 0.14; 0.024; -0.12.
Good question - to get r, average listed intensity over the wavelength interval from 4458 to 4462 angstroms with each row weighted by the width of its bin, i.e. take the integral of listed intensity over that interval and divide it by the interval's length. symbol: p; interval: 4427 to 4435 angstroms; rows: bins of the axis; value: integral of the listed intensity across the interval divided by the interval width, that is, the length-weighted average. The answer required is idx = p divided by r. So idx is 1.023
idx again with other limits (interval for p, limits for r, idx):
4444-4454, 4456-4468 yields 0.904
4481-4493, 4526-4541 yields 1.055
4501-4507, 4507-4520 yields 1.043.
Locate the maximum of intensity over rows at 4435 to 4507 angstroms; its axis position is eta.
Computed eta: 4477.47 angstroms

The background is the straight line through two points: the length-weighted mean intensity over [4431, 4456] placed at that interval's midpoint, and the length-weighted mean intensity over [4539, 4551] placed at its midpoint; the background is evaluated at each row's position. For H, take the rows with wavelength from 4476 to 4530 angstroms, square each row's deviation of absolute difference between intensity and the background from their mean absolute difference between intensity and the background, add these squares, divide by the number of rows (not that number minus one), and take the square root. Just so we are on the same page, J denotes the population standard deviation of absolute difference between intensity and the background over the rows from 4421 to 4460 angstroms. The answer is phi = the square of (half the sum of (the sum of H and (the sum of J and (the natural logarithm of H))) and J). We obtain 2.0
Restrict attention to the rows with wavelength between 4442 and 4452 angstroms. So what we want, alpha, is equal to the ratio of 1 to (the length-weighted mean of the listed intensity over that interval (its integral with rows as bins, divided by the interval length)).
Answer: 0.052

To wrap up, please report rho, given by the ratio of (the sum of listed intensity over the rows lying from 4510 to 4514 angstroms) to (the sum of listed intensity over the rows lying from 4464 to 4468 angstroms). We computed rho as 0.98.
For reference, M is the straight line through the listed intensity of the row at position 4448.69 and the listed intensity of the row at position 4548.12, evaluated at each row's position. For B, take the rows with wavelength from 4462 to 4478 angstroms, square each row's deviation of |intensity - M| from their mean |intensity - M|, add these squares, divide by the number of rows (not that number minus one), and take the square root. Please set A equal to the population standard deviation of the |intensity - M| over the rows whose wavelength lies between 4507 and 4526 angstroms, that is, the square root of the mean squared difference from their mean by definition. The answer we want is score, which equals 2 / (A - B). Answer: -14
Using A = 1.38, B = 1.52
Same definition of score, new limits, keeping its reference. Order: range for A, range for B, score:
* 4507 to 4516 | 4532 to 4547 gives 2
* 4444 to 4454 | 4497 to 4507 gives -19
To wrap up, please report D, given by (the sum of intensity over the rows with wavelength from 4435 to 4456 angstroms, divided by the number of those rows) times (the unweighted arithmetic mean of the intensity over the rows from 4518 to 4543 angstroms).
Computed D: 409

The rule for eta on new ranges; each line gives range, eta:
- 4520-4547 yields 4520.98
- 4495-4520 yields 4508.50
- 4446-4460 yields 4454.84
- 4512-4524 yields 4520.98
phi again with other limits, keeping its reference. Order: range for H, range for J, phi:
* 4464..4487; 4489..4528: 3.8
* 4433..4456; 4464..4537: 1.8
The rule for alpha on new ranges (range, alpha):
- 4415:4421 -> 0.050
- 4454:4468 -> 0.046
